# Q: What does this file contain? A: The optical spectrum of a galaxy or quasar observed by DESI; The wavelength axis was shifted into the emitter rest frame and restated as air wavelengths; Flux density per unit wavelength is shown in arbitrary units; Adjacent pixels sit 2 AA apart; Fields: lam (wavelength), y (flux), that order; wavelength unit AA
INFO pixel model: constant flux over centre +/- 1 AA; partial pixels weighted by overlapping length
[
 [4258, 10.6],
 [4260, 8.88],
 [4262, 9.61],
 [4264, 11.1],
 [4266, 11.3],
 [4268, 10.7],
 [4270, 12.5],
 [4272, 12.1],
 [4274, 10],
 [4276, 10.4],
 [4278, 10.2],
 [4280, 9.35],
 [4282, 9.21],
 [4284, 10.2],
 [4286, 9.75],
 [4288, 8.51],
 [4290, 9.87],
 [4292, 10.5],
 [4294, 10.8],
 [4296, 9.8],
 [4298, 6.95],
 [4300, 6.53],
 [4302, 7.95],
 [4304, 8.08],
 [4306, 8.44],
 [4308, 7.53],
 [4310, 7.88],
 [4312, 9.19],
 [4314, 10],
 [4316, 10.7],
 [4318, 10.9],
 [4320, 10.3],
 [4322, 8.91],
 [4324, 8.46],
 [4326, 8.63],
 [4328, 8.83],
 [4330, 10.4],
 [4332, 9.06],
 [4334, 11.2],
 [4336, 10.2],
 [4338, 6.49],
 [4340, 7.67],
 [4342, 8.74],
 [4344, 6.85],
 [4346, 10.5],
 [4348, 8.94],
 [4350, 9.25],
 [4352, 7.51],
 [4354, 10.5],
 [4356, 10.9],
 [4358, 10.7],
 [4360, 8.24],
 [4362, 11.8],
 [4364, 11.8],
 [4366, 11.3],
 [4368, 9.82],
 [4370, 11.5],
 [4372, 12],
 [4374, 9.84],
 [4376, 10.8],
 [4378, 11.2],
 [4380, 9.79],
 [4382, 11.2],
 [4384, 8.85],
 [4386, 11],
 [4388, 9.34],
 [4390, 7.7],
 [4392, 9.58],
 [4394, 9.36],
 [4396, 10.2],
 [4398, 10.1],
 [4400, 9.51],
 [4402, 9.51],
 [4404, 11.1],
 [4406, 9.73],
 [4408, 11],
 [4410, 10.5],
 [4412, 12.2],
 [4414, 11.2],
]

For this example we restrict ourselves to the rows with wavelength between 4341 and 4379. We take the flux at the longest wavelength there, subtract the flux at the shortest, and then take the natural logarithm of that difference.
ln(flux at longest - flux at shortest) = 0.90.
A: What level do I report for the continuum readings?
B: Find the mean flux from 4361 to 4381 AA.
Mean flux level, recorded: 11.0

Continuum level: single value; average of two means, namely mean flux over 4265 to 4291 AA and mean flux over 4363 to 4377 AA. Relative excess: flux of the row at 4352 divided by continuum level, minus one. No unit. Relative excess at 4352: -0.30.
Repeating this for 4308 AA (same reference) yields -0.29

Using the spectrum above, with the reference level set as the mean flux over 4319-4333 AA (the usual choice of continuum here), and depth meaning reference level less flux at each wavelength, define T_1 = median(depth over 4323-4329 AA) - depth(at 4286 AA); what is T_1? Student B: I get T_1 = 1.1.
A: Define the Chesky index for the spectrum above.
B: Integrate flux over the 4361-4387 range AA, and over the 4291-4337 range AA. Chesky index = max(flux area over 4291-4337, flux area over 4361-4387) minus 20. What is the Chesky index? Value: 402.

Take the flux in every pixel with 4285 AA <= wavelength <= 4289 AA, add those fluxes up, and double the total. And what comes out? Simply 37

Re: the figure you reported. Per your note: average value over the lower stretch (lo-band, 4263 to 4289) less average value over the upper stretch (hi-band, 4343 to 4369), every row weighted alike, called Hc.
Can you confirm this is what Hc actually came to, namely 0.6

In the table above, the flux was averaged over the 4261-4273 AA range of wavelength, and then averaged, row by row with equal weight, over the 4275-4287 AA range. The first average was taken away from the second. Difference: -1.4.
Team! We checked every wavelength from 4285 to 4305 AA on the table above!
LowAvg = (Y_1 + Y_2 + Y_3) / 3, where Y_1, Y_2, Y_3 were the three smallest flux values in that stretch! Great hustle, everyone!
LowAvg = 7.1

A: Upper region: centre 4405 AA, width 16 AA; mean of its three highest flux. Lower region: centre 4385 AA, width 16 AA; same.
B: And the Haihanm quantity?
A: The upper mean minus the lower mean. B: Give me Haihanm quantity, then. 0.3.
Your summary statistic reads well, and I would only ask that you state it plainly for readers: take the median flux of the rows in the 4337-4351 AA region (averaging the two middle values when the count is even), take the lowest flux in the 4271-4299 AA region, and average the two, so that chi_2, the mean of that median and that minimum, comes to 7.8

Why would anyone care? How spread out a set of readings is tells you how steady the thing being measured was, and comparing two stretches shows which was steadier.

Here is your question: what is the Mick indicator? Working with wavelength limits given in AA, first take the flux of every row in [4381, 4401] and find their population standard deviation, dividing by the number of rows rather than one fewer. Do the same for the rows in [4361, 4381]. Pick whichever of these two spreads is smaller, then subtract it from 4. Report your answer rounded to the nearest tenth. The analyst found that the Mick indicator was 3.2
